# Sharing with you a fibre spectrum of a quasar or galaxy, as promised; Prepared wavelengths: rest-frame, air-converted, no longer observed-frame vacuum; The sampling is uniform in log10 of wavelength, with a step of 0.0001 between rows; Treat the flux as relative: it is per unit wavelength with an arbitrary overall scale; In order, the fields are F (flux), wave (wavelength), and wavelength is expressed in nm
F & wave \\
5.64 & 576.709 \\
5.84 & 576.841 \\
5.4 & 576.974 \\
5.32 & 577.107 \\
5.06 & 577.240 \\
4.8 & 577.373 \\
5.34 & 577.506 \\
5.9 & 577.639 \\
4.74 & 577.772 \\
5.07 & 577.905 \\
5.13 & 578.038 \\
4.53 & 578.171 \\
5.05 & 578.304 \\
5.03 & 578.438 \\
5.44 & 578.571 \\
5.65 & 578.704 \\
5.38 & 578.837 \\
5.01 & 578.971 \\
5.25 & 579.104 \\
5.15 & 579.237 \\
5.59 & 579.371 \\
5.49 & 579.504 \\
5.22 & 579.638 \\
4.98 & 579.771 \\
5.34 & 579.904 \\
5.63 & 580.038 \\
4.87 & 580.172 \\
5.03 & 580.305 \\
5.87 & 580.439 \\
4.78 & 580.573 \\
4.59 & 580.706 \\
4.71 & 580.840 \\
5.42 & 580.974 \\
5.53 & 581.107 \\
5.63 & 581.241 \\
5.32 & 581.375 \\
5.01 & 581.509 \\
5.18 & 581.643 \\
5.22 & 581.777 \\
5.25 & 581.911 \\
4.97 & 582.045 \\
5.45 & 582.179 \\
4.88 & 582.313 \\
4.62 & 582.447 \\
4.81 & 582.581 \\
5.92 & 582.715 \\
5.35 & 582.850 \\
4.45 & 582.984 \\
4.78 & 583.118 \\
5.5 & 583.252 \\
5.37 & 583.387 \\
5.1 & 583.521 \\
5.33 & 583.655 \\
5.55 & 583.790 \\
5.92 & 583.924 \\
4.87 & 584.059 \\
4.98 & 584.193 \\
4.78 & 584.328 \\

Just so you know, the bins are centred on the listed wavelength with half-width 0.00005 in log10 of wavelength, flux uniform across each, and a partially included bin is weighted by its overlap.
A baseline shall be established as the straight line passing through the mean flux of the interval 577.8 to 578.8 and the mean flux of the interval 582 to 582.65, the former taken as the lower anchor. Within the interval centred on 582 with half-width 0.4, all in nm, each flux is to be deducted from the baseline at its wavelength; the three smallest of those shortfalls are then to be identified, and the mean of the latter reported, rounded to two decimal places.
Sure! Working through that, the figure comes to -0.34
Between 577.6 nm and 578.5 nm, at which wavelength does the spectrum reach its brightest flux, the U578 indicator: 577.639 nm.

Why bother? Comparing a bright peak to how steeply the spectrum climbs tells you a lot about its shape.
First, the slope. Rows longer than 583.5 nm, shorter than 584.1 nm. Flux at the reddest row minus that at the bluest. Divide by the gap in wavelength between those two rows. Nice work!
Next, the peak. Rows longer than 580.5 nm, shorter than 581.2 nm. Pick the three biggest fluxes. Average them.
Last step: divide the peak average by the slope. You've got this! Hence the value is -12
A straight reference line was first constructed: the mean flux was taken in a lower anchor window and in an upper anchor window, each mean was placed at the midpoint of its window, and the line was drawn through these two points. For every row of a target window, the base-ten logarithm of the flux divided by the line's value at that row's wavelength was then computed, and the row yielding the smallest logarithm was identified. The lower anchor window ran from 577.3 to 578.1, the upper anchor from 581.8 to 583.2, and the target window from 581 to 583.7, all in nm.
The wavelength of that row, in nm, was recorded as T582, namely 582.984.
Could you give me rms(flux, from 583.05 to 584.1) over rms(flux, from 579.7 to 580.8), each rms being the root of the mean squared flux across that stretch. 1.031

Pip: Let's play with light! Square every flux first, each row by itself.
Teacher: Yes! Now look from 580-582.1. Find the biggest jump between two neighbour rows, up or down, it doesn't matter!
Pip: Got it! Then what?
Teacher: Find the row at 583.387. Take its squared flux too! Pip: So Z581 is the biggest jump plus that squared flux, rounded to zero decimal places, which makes 40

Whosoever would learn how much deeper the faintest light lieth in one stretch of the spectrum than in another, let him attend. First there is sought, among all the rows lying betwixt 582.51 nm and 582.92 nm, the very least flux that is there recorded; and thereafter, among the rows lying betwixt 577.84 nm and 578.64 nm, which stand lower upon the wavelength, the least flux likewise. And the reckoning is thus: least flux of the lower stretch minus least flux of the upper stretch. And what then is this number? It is -0.28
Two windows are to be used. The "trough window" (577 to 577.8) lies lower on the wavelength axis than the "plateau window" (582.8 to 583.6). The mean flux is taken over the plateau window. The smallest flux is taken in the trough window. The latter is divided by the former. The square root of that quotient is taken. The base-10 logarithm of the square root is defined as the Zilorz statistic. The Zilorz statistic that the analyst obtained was -0.016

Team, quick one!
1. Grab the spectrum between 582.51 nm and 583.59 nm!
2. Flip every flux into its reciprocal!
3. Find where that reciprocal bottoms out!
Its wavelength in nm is 582.715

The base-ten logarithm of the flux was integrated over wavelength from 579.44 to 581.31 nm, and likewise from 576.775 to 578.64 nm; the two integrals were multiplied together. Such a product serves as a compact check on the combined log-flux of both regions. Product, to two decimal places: 1.78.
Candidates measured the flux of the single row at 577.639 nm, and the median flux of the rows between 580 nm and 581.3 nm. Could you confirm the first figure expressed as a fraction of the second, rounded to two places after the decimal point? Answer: 1.13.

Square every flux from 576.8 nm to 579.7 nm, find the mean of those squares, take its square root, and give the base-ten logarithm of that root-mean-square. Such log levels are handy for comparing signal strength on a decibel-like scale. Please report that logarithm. 0.721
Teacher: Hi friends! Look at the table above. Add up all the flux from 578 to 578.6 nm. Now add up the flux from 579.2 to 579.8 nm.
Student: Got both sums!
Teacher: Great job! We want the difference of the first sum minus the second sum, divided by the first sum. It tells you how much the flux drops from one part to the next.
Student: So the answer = -0.050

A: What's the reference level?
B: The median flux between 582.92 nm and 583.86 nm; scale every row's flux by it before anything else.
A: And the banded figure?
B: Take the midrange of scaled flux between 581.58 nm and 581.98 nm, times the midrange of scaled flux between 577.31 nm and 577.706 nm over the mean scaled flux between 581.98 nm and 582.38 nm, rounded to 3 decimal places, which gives 1.026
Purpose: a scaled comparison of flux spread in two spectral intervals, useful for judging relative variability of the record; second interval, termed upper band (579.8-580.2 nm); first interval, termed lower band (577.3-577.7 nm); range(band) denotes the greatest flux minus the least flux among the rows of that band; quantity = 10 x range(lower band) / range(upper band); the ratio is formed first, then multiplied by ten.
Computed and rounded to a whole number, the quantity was 14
